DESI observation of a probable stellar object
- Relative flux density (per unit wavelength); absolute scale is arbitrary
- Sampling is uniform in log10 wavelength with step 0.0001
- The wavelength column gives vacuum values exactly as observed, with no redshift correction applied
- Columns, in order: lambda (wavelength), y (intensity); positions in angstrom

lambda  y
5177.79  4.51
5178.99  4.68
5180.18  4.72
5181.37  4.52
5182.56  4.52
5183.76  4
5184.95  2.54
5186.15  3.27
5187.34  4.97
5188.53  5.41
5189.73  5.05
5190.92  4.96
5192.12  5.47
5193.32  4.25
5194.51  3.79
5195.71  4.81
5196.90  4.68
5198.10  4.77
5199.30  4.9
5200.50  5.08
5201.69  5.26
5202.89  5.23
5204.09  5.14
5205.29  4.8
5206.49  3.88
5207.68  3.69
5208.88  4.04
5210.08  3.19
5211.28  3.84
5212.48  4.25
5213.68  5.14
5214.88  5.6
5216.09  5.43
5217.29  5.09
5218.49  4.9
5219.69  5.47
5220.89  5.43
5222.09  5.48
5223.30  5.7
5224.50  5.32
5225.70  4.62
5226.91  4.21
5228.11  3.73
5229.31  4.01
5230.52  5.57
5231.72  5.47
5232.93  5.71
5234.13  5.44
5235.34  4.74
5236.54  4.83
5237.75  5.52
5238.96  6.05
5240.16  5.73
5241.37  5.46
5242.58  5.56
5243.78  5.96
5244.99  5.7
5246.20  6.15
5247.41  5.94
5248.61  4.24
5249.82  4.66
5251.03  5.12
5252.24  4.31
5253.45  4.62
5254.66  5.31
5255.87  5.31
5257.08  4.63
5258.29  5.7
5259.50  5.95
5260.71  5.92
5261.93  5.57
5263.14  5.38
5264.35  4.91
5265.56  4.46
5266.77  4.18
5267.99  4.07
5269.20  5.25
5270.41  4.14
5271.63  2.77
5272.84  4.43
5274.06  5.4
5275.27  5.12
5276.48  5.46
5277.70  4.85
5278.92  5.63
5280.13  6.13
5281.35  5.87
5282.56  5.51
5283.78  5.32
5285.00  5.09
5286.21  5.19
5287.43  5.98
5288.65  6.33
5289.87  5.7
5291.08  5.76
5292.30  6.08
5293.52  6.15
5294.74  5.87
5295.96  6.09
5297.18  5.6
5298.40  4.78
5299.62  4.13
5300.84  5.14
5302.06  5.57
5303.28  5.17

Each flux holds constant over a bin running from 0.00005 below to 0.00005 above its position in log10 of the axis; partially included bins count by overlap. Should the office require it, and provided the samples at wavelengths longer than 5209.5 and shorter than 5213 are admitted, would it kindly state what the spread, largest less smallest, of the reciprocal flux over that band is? 0.08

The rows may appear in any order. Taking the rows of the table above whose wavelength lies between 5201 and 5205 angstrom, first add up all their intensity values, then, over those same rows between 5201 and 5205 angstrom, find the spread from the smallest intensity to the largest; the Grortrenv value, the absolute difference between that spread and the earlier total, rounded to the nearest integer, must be 16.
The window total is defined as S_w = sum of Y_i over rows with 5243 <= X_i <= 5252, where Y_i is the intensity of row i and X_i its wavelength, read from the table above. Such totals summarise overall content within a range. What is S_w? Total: 38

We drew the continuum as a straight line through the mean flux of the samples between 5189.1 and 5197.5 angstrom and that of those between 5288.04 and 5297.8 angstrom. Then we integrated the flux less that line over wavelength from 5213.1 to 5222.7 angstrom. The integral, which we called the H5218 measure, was 3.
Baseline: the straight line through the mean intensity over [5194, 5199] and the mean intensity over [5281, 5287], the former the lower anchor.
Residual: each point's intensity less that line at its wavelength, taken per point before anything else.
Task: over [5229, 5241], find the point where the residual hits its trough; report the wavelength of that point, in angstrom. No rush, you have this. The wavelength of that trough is 5229.31 angstrom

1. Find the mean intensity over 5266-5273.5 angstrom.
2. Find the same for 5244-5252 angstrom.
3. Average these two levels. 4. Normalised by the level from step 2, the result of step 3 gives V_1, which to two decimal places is 0.89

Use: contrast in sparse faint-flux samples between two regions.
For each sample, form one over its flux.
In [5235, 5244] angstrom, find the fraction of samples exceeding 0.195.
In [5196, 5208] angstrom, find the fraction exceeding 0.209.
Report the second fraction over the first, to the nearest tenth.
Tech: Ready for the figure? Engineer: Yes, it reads 1.6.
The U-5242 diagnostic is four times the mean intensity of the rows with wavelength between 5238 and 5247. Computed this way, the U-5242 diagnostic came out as 23.2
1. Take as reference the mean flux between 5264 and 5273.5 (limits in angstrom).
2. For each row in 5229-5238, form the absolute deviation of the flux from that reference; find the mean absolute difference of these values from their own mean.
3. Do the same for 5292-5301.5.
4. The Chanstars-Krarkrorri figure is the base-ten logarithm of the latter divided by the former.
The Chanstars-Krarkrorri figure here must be 0.15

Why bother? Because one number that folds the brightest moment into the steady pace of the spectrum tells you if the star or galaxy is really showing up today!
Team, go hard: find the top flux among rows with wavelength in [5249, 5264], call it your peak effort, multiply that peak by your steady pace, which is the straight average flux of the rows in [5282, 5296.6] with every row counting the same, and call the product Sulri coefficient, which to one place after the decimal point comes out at 34.2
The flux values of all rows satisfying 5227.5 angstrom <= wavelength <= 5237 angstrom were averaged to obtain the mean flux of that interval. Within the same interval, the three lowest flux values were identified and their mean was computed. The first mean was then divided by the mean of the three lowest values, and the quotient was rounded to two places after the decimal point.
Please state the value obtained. 1.19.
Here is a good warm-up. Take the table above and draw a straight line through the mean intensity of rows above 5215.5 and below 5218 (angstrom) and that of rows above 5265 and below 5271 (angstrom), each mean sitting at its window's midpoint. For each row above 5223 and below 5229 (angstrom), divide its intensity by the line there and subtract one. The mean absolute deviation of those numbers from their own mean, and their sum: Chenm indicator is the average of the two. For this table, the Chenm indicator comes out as -0.1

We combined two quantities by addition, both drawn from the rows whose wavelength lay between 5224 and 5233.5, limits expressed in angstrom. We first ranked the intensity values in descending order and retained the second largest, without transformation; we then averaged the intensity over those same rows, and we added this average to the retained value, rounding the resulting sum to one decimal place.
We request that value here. 10.4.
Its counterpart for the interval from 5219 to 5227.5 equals 10.7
